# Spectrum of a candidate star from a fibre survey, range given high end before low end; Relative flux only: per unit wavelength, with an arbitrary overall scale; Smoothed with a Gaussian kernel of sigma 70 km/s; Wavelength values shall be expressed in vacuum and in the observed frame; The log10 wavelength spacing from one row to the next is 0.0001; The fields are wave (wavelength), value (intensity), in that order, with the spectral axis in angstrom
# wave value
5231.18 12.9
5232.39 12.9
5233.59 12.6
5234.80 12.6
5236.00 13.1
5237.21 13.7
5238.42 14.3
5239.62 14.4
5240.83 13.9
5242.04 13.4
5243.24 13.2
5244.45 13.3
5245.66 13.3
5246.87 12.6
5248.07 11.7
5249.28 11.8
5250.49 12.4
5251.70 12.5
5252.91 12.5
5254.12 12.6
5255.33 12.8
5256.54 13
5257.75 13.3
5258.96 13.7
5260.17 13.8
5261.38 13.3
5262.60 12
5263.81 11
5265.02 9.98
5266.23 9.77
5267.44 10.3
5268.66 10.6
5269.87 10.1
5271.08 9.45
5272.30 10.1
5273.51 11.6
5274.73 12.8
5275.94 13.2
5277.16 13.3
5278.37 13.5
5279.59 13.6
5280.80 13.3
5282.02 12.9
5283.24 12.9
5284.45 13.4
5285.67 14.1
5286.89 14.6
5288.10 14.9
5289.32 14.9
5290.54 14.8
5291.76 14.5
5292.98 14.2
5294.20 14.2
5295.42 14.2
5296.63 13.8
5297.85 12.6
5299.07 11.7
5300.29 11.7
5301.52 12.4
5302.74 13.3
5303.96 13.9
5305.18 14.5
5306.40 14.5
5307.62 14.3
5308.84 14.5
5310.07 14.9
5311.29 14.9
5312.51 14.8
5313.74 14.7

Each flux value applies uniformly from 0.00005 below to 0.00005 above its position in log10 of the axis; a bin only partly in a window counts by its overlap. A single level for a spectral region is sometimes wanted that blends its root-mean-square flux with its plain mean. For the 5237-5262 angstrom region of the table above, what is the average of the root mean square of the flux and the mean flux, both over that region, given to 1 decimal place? 13.1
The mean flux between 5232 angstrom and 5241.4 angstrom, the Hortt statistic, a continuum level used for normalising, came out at 13.4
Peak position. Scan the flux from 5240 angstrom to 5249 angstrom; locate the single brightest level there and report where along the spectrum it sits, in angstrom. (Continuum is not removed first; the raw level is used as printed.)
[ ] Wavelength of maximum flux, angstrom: 5240.83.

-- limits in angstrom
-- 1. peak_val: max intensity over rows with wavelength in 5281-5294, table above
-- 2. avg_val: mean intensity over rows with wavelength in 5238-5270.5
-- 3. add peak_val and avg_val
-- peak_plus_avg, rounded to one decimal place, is 27.3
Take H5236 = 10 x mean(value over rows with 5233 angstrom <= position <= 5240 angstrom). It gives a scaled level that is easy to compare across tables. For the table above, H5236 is 134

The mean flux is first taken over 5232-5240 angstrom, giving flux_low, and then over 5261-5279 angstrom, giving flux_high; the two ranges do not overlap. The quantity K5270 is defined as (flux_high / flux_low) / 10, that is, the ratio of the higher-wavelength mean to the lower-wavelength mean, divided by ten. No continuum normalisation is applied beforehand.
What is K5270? 0.085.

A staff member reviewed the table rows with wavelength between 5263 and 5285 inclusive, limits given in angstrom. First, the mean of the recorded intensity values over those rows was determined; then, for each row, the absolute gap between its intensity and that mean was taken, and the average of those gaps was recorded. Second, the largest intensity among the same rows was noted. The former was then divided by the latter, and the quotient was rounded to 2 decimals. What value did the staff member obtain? 0.11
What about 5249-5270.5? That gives 0.08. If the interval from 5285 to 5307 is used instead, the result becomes 0.06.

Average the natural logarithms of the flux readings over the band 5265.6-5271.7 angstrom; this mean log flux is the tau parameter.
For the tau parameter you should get 2.306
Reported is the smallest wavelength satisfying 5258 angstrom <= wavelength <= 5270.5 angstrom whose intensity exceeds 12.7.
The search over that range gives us 5258.96 angstrom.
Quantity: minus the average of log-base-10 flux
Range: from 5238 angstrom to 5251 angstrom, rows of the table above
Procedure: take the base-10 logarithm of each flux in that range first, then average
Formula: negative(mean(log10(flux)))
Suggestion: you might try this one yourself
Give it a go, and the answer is -1.117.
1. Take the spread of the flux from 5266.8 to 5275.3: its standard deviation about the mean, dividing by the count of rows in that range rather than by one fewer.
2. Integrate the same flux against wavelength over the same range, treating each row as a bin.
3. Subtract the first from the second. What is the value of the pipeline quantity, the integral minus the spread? 90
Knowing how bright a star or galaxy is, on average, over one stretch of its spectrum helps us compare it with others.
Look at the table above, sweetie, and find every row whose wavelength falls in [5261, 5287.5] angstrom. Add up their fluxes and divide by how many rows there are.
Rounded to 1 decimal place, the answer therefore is 12.1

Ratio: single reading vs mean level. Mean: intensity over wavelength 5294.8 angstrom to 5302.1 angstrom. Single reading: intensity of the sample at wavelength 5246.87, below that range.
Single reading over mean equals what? 0.99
